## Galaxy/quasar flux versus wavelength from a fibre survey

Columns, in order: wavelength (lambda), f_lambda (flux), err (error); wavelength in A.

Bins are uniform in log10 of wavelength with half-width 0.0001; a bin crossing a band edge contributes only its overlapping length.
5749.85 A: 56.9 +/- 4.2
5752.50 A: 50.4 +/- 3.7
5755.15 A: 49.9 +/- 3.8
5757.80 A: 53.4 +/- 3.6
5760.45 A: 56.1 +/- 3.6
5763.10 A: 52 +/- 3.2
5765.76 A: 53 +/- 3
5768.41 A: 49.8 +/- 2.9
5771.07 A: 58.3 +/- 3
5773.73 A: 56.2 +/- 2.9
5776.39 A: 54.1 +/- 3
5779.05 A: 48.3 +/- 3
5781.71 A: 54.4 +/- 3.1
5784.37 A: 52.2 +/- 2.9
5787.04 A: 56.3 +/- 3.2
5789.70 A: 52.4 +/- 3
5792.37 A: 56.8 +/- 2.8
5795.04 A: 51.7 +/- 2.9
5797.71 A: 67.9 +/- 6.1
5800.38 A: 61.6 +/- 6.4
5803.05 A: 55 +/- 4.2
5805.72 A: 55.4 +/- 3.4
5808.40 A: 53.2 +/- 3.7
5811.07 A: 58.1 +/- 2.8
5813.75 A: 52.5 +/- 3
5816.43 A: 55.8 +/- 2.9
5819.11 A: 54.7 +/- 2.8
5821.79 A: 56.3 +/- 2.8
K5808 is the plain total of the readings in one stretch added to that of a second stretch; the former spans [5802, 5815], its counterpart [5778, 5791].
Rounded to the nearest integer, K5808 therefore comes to 538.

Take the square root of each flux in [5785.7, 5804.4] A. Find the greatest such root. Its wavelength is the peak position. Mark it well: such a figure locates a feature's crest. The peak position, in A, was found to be 5797.71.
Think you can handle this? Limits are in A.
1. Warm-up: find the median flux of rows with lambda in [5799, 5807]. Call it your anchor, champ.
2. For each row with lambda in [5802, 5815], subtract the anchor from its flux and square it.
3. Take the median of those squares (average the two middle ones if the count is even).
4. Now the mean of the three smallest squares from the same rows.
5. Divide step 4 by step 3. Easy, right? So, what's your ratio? 0.34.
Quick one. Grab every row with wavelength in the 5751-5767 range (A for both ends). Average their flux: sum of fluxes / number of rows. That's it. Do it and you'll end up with 52.5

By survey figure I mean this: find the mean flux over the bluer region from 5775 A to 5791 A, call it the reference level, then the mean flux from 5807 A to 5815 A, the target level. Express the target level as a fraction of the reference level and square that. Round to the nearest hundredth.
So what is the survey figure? 1.06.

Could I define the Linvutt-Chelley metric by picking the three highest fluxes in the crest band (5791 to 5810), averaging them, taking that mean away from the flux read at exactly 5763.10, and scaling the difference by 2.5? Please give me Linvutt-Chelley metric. -25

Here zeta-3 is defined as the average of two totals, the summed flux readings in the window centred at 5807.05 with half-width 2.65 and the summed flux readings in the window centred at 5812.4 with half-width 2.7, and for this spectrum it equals 110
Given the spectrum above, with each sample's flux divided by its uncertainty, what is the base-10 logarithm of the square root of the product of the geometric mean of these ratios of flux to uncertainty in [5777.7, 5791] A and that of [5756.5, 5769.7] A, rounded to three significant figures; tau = 1.23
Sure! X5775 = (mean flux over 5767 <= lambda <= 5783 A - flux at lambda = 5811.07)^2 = 21.0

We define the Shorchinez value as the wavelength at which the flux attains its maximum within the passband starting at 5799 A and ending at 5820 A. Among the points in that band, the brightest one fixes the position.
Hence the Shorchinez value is 5800.38 A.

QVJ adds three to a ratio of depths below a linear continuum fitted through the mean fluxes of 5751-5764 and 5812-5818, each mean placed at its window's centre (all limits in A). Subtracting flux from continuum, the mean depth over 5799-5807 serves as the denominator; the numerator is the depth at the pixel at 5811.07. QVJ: 4.1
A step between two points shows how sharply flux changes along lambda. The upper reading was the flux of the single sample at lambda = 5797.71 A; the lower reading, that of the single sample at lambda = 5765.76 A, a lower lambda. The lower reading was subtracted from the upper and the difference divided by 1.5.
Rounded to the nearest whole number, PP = 10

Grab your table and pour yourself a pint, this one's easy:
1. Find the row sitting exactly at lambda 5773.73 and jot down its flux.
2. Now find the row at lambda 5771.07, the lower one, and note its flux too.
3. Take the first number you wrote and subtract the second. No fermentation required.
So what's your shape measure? -2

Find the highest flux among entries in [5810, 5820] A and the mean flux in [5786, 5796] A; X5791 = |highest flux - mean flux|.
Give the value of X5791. 3.8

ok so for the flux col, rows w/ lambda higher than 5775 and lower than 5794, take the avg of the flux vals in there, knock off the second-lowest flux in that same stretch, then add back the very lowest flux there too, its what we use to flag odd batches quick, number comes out 49.6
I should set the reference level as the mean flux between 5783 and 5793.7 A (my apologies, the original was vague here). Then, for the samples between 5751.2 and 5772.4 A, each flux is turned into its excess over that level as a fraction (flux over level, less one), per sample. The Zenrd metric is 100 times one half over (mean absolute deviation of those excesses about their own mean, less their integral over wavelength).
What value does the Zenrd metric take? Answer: 77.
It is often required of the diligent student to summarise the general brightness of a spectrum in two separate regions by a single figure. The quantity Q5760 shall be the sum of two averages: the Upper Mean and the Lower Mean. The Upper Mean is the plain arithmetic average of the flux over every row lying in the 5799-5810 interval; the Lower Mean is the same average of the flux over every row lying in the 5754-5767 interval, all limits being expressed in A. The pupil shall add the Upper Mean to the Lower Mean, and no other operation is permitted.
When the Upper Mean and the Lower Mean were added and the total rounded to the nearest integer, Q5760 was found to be 109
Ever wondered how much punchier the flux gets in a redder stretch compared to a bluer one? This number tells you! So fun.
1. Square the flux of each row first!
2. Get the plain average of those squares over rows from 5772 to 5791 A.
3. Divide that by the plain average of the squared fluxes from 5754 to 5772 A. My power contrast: 1.01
